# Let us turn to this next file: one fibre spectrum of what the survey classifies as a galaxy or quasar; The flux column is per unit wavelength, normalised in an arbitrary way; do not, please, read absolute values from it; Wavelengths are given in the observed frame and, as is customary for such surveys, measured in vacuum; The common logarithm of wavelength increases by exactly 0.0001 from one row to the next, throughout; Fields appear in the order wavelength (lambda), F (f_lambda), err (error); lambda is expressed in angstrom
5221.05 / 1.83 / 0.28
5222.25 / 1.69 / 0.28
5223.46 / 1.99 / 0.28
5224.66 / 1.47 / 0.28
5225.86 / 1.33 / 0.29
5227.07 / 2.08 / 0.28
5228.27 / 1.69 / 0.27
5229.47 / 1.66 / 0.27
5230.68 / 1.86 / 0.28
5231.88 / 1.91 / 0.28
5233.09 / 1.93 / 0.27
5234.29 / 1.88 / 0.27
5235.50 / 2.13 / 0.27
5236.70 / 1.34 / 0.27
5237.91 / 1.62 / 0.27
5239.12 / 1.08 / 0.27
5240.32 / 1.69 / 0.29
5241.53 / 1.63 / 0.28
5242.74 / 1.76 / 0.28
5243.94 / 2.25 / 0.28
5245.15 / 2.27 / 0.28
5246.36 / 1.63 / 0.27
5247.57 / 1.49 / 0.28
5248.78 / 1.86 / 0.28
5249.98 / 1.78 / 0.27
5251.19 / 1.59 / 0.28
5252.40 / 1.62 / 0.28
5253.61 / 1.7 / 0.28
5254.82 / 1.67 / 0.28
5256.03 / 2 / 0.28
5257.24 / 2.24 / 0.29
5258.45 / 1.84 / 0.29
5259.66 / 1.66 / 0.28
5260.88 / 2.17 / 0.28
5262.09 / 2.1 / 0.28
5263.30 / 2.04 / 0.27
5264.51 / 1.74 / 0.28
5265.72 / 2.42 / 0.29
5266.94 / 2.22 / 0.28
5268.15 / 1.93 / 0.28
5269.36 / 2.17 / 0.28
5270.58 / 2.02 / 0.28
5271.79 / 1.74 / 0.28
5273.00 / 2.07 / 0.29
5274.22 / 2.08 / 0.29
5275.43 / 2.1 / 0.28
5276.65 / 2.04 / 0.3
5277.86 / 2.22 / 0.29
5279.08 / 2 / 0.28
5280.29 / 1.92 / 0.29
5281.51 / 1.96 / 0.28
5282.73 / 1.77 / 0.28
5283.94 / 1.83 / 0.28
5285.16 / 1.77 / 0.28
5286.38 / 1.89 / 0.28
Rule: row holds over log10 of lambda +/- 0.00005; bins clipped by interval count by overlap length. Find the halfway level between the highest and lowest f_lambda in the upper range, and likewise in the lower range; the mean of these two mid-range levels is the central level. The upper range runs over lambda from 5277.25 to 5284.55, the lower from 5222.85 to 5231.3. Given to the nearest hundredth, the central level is 1.85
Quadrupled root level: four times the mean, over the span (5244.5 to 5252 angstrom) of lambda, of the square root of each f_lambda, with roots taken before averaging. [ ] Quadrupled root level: 5.31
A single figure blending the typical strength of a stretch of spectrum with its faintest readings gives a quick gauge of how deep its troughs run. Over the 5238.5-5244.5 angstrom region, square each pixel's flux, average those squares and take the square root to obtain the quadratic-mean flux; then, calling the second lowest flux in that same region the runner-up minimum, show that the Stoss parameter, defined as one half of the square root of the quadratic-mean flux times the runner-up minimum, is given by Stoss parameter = 0.84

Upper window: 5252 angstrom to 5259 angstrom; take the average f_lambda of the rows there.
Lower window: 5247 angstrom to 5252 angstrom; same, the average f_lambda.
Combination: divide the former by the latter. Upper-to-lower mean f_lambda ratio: 1.10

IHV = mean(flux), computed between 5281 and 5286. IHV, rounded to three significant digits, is 1.83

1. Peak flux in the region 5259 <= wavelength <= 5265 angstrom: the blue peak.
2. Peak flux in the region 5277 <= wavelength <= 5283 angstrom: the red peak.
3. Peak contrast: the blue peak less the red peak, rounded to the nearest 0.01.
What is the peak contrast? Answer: -0.05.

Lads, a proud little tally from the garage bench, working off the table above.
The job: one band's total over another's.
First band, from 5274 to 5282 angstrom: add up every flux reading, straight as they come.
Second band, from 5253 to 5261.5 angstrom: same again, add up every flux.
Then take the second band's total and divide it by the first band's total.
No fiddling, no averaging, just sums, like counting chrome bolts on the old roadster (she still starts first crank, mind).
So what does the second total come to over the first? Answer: 0.93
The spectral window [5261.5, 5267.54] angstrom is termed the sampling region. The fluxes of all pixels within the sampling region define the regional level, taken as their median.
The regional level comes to 2.10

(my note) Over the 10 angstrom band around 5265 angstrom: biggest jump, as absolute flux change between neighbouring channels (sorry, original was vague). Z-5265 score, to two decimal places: 0.68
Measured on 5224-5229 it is 0.75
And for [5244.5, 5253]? 0.64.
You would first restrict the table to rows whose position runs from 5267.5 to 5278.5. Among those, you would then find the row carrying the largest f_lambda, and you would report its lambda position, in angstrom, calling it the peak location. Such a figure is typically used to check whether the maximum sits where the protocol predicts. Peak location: 5277.86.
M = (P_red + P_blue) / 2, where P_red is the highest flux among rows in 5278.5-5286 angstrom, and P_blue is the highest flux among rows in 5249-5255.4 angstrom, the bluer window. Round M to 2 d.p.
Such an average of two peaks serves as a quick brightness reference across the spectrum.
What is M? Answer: 1.89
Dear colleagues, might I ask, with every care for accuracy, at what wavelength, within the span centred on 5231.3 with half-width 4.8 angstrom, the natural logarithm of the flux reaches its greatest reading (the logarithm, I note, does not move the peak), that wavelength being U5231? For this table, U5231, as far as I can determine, 5235.50 angstrom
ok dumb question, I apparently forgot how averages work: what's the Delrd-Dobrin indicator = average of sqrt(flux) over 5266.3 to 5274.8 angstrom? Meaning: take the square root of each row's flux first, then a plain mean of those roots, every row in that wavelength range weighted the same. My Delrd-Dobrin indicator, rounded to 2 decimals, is 1.42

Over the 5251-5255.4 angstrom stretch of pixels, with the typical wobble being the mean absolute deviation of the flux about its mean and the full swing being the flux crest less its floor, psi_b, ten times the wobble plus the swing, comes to 0.5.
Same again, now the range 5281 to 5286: 0.8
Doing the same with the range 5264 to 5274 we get 2.5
